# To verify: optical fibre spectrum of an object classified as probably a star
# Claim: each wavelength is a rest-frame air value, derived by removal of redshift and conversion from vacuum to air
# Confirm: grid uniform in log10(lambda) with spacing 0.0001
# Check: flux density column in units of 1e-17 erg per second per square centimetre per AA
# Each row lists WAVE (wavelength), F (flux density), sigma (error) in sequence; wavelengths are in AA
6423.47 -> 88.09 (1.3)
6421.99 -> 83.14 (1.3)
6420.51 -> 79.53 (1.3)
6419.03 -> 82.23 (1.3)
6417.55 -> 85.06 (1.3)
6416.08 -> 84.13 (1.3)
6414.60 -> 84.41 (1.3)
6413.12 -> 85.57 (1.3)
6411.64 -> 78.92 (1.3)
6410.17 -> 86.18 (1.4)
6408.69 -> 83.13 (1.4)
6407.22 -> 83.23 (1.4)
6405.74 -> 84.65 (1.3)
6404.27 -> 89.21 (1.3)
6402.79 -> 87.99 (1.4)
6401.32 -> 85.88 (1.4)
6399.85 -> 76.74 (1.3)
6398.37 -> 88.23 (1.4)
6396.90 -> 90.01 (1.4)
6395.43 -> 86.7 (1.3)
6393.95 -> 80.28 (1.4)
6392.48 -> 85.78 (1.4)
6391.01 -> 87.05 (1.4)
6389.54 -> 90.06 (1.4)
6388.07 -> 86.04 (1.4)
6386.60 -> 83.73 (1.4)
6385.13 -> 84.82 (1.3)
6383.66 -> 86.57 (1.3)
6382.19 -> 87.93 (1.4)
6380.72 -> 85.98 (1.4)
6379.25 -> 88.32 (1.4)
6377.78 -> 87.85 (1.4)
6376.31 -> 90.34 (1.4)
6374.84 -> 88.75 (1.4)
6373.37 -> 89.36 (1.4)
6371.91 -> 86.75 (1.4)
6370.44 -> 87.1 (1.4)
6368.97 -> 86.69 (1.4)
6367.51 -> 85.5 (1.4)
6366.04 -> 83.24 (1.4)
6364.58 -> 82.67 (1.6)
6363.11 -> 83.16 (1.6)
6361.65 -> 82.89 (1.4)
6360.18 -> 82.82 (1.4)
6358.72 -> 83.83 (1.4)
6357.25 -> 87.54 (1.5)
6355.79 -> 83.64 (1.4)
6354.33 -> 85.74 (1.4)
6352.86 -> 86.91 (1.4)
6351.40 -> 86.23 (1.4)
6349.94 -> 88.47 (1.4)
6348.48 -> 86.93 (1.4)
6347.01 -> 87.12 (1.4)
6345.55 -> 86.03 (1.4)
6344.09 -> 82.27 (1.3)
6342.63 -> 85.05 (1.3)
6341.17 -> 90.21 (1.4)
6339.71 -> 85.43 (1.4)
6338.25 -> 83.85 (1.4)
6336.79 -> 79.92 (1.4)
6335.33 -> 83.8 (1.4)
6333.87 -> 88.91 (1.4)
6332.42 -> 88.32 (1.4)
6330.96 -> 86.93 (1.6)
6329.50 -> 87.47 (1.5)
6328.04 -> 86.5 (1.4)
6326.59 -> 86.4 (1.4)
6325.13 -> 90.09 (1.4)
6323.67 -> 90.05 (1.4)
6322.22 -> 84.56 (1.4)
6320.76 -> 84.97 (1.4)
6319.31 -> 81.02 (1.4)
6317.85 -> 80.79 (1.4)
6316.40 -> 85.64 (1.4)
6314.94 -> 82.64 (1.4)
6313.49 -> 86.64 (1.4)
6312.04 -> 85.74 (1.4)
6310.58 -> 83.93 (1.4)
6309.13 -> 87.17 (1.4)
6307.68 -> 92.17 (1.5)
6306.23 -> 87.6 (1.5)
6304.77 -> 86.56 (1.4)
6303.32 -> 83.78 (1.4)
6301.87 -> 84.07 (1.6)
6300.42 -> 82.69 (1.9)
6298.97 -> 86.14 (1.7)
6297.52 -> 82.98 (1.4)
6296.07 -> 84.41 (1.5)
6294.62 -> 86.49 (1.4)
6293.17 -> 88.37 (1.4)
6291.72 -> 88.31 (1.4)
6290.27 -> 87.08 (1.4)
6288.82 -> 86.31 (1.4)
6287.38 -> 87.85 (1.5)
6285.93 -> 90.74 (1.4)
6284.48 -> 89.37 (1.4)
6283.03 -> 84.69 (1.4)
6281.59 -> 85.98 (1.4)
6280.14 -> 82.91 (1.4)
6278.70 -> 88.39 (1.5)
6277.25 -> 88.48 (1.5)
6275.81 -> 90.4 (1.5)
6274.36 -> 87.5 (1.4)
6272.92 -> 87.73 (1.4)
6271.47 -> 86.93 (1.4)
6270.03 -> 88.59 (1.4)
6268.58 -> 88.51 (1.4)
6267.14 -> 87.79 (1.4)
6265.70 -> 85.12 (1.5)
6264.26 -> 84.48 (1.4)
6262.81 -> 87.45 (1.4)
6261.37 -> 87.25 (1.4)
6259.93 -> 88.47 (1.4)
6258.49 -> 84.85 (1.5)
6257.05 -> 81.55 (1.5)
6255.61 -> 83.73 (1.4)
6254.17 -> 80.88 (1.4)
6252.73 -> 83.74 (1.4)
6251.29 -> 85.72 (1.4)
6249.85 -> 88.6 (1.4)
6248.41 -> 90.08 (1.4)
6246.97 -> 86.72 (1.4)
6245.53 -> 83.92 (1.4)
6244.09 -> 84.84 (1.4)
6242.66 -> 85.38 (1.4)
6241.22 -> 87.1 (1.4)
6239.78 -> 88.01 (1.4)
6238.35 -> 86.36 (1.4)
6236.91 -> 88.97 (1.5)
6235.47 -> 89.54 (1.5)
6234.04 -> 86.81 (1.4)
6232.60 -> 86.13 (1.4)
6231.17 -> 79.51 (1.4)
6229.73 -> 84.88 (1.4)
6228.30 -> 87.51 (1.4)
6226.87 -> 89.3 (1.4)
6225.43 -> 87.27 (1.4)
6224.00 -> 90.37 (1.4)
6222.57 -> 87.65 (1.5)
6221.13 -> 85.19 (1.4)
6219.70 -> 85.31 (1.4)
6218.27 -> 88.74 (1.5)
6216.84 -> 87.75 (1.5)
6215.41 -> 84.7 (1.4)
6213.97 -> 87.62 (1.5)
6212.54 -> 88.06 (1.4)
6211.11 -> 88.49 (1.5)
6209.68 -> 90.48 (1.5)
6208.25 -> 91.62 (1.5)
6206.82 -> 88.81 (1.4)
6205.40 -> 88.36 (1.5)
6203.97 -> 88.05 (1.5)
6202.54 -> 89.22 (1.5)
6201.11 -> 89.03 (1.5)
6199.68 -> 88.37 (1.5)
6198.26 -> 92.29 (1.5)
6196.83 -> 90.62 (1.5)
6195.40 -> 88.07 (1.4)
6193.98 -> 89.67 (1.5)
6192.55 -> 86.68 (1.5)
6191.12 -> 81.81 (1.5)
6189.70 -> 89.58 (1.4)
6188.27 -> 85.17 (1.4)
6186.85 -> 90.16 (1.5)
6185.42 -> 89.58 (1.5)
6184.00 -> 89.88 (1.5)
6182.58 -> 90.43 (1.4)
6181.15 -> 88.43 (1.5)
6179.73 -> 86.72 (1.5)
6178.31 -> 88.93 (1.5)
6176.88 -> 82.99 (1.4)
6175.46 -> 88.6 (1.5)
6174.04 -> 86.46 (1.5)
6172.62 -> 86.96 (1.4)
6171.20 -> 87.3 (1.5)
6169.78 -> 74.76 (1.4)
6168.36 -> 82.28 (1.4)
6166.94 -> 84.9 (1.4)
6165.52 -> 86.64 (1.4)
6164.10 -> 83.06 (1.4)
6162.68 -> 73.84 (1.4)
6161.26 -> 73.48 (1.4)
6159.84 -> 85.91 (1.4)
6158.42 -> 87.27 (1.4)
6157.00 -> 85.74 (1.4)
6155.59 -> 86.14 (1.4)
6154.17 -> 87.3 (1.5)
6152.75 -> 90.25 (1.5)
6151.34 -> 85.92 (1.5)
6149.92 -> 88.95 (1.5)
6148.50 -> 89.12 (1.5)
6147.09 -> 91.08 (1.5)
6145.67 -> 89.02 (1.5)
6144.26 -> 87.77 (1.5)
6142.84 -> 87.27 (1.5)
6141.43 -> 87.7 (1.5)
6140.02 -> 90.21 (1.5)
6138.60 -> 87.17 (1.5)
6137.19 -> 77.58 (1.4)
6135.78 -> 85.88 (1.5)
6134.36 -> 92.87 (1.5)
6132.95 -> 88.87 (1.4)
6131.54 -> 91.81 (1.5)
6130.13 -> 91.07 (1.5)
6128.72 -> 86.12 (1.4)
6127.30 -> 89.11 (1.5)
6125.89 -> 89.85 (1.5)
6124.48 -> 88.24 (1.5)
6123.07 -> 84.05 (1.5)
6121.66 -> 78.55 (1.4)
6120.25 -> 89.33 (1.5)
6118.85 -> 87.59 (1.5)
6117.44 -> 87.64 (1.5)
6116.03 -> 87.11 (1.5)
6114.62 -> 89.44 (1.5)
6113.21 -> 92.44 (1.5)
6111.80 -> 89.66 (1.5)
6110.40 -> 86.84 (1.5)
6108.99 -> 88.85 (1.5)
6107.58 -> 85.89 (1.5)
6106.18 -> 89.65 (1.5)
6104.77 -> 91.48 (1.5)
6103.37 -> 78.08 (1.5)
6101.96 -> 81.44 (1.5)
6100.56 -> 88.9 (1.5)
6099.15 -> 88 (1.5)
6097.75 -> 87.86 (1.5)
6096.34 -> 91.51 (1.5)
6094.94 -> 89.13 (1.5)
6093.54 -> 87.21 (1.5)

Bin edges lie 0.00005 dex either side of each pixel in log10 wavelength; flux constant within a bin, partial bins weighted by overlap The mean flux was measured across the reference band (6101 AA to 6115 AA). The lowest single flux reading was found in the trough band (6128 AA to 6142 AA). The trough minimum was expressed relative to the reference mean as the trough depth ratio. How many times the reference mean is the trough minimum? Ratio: 0.888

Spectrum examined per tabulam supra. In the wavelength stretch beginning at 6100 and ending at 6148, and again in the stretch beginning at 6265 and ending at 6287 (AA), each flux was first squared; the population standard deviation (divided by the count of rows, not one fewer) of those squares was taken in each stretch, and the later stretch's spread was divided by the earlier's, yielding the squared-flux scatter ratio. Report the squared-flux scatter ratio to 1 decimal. 0.6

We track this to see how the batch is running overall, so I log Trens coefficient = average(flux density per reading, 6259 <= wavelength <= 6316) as 86.7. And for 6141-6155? 88.4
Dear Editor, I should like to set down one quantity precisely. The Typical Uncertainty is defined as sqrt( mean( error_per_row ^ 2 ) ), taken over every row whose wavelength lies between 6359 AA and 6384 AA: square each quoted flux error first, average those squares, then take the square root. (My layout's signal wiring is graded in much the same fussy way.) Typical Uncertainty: 1.42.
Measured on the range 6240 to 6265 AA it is 1.41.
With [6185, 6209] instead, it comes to 1.48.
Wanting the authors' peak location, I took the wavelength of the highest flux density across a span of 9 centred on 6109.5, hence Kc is 6113.21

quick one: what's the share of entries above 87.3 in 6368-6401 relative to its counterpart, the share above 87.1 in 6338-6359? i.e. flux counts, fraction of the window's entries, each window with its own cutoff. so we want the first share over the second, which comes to 1.53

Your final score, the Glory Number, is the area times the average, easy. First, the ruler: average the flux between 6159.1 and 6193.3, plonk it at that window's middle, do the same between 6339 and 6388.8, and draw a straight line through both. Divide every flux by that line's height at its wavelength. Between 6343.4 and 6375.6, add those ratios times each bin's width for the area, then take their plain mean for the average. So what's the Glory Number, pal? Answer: 31.9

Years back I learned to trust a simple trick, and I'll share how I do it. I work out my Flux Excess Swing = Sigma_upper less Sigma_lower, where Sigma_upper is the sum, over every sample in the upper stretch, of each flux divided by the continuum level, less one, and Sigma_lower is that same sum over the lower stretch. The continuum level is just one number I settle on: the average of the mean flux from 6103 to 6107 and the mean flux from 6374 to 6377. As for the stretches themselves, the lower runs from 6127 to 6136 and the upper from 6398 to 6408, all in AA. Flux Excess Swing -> -0.34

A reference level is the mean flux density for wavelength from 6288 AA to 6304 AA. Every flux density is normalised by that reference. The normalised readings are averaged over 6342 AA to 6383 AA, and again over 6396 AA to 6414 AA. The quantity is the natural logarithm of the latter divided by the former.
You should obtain -0.012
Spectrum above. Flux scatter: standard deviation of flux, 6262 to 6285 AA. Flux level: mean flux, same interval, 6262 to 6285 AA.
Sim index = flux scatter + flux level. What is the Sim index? 89.1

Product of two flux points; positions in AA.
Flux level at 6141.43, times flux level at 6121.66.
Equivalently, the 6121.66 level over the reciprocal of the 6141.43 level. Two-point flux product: 6889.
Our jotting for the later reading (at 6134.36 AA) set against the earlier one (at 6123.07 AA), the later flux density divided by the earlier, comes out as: 1.10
